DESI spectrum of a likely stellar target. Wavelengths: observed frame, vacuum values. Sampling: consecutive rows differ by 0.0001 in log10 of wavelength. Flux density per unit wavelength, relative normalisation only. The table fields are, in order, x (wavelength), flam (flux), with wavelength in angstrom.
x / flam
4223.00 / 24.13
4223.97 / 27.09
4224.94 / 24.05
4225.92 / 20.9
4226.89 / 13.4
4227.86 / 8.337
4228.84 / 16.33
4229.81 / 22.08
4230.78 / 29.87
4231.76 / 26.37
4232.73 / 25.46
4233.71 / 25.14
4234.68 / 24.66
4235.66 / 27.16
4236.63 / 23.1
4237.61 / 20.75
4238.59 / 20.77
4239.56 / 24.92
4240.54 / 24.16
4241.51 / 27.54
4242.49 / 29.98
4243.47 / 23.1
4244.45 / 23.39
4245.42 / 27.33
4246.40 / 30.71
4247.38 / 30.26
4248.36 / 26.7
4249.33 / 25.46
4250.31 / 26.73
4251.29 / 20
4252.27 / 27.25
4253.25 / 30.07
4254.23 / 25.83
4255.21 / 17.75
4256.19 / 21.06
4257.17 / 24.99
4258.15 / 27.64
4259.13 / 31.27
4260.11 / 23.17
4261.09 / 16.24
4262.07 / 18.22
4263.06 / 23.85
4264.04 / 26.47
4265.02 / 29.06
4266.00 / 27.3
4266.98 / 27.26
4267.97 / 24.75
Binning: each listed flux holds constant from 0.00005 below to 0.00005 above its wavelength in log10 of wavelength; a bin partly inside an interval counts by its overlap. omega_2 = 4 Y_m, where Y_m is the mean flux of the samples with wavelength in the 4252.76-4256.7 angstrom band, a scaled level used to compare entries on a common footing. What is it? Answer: 95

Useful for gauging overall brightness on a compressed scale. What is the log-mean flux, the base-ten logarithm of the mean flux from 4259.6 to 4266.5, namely 1.37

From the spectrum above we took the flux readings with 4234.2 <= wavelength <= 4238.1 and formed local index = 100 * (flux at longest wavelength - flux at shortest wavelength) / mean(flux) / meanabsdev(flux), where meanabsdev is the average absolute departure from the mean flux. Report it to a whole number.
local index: -8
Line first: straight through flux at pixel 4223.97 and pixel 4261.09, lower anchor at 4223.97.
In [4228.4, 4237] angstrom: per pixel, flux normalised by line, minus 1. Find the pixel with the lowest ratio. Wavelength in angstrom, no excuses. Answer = 4228.84 angstrom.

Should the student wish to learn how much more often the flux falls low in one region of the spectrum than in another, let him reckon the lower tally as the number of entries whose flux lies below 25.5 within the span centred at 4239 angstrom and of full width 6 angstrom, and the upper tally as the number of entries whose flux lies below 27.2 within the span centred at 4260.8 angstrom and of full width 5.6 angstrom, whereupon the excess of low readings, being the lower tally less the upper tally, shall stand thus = 1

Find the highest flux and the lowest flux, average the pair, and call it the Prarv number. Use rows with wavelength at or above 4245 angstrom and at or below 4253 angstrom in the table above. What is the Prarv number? 25.4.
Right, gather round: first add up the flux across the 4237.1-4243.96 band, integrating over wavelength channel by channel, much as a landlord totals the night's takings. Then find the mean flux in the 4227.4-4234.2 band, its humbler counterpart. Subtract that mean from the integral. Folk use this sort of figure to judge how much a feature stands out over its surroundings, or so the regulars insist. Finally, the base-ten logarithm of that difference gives 2.16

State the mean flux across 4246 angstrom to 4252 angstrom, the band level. 26.6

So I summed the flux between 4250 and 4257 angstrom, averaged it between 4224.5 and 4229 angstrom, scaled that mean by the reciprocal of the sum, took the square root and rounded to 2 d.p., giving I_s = 0.31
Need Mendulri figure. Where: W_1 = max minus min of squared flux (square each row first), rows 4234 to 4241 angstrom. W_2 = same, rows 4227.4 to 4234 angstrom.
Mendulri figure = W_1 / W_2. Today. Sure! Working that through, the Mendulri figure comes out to 0.37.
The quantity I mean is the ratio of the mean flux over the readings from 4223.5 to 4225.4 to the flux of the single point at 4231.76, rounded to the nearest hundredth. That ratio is 0.97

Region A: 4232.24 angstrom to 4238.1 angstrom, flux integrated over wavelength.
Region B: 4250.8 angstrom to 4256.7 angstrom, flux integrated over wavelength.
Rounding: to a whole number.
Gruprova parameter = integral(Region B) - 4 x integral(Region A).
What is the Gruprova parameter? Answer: -432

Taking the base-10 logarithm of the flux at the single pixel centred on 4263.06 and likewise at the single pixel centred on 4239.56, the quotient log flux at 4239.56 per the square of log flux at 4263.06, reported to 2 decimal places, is 0.74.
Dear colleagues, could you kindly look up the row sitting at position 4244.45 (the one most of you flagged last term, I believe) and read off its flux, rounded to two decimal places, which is 23.39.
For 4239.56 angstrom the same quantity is 24.92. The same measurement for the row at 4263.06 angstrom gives 23.85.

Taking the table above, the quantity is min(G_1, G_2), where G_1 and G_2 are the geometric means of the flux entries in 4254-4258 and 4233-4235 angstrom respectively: 22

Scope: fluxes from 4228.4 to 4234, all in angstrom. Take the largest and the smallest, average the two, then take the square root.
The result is 4.81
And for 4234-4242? 4.91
